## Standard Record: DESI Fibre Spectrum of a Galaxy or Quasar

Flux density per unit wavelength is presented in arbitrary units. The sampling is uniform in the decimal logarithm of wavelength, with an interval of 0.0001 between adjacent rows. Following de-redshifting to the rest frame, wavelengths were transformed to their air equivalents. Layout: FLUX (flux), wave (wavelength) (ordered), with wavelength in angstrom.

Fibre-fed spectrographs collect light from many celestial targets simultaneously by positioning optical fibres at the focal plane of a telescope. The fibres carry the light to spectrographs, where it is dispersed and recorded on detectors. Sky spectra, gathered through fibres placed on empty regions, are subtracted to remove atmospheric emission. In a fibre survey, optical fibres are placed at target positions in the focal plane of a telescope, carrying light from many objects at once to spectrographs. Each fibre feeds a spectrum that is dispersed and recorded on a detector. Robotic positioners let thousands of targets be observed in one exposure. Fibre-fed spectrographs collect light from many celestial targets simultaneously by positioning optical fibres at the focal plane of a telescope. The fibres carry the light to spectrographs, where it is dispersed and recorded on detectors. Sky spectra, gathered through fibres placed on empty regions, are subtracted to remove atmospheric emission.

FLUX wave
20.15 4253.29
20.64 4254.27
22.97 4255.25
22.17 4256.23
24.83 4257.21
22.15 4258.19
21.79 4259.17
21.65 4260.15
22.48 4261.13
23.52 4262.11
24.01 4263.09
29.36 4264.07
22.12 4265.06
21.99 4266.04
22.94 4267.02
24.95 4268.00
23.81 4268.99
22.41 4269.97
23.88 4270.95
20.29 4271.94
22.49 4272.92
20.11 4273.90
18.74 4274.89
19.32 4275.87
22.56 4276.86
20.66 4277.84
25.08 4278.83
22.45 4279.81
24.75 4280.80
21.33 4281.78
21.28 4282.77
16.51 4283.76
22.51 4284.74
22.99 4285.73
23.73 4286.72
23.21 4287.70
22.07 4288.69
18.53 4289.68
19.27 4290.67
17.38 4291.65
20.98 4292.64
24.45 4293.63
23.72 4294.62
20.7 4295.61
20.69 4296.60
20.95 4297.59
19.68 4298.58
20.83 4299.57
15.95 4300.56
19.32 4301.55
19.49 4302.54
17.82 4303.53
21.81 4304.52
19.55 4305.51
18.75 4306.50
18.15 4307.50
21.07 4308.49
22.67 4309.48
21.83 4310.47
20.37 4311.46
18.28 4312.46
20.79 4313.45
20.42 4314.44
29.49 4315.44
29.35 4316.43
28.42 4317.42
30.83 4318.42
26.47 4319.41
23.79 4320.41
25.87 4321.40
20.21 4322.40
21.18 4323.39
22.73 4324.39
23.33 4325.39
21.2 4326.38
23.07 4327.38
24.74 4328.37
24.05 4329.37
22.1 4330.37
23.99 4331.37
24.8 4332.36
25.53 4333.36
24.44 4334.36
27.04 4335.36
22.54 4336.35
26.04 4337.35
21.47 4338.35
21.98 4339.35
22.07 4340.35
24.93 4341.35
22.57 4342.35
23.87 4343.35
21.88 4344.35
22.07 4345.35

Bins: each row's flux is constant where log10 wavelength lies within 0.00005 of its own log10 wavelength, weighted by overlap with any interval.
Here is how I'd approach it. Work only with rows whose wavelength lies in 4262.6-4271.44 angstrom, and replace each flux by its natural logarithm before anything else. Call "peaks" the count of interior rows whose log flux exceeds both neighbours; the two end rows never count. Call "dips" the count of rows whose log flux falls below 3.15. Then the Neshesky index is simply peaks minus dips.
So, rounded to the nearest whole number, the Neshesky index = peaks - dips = -2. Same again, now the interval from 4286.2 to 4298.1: -7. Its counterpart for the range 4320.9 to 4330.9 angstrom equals -5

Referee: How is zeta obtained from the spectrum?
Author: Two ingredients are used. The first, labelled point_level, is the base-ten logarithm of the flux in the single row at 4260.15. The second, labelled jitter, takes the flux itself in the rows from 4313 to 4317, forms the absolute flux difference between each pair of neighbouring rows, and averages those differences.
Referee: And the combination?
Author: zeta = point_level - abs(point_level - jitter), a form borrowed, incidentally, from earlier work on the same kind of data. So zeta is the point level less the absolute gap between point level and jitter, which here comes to -0.52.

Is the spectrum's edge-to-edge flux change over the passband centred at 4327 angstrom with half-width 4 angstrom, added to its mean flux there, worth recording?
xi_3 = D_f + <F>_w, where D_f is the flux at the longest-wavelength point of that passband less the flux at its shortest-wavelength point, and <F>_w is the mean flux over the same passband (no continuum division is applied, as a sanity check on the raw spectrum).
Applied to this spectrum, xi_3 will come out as 23.7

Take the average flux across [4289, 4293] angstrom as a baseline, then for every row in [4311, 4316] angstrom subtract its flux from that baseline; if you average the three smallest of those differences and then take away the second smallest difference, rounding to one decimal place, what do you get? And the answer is -2.8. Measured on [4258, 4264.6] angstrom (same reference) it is -1.6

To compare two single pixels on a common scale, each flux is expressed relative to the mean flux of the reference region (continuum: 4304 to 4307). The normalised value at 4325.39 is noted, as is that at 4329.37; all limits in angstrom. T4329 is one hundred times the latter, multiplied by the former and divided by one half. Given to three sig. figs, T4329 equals 280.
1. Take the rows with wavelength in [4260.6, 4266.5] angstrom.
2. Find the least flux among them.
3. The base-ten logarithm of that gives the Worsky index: 1.34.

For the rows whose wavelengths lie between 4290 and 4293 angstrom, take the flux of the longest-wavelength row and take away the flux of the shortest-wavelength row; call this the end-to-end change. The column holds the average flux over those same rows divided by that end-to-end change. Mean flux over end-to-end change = 11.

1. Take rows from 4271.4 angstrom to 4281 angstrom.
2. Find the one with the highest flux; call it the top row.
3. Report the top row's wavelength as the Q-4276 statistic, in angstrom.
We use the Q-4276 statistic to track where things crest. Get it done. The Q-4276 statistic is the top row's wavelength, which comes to 4278.83 angstrom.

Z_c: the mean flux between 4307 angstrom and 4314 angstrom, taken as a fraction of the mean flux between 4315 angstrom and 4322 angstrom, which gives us 0.74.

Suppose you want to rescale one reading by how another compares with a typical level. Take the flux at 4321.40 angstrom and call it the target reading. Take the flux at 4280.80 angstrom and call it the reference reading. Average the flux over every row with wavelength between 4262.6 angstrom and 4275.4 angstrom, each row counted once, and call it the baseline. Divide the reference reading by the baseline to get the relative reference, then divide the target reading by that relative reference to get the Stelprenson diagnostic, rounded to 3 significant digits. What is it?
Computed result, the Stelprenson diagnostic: 23.9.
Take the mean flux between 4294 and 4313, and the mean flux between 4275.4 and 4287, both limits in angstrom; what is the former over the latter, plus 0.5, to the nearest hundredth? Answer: 1.42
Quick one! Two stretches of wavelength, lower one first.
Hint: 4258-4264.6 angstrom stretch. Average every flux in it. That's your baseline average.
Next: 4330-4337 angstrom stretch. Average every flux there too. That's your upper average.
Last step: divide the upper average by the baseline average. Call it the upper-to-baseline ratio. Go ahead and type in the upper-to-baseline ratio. 1.03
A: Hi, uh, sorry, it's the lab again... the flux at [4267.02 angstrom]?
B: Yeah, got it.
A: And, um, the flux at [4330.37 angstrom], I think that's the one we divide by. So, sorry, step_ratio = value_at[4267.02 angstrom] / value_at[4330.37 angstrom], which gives 1.04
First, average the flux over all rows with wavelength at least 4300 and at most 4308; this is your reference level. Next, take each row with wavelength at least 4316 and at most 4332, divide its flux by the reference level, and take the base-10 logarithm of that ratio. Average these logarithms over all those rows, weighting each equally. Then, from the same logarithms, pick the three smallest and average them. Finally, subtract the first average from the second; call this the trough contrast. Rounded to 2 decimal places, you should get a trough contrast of -0.07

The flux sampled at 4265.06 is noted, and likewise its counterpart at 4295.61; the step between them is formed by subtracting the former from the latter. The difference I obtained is -1.4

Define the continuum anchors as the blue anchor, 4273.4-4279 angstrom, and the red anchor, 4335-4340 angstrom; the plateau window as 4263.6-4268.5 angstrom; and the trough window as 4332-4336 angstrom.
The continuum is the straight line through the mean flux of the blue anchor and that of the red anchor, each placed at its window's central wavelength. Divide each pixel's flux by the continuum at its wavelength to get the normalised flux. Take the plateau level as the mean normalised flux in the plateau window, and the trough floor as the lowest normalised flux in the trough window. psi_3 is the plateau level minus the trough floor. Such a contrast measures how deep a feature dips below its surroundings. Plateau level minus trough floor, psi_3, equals 0.15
